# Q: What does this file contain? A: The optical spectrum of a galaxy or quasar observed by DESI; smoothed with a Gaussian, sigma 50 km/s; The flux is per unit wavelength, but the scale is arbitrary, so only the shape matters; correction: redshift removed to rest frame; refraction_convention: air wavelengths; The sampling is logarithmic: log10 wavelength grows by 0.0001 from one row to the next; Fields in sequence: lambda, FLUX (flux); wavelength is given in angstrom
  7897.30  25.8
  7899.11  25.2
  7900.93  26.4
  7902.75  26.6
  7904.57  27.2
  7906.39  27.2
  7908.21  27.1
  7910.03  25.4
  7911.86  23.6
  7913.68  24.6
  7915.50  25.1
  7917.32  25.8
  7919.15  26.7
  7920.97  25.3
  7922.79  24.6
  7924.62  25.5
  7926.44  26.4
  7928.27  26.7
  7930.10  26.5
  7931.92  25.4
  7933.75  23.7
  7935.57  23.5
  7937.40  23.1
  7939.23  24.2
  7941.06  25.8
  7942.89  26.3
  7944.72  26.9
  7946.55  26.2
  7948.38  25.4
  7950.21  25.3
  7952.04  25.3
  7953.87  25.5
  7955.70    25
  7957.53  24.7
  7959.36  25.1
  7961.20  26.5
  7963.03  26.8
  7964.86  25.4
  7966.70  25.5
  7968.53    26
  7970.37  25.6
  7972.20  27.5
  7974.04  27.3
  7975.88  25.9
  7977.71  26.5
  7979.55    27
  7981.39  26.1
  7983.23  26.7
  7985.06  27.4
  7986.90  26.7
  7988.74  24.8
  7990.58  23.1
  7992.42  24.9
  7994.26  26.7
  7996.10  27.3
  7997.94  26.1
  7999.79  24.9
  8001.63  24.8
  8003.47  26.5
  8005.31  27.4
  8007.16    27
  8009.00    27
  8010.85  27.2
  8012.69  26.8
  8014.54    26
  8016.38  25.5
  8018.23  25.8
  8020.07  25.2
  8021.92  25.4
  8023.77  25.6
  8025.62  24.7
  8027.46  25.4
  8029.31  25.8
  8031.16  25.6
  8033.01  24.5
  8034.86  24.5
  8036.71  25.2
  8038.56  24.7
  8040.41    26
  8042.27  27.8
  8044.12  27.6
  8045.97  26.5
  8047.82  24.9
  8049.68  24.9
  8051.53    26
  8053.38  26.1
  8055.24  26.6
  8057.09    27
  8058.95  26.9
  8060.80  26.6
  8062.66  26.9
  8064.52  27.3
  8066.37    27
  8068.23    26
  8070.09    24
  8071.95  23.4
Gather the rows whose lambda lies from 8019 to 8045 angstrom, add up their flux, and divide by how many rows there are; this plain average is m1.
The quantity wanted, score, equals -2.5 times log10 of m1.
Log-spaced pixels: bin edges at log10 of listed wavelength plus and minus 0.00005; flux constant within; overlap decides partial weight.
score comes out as -3.519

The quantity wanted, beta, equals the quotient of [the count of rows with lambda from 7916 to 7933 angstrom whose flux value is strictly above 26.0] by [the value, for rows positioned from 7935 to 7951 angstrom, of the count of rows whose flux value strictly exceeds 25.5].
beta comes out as 1.00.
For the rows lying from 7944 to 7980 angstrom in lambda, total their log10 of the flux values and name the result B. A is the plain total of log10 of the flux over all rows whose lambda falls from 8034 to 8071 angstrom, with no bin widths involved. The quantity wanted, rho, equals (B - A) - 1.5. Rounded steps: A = 28.3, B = 28.3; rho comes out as -1.55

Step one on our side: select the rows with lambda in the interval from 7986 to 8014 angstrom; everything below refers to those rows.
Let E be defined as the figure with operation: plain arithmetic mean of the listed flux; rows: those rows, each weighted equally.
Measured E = 26.1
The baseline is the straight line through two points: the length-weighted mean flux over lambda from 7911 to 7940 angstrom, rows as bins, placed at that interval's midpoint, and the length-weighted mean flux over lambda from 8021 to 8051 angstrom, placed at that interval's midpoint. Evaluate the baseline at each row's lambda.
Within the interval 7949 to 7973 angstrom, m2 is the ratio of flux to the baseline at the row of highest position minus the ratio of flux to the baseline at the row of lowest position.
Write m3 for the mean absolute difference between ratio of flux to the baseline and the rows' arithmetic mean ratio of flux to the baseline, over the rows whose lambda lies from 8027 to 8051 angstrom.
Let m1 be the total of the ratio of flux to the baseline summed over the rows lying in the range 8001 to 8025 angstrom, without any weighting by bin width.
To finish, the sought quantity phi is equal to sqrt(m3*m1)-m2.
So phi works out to 0.58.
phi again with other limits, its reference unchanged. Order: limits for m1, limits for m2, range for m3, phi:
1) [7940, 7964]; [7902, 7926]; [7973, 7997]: 0.75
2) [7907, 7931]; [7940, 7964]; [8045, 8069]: 0.52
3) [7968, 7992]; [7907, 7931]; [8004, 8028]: 0.68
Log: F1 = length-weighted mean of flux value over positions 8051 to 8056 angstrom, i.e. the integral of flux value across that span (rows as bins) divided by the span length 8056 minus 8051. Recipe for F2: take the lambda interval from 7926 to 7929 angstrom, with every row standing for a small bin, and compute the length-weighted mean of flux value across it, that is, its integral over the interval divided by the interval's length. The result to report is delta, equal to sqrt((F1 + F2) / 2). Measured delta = 5.14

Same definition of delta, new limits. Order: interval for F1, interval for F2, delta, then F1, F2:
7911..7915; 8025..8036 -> 4.97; 24.2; 25.1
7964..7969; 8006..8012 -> 5.13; 25.6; 27.1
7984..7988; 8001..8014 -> 5.18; 27.0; 26.7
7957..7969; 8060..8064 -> 5.12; 25.7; 26.8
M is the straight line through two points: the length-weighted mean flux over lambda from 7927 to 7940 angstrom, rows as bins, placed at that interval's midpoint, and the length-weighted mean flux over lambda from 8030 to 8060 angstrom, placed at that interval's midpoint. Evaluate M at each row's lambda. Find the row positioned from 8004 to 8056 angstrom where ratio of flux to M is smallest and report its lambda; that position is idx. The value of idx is 8034.86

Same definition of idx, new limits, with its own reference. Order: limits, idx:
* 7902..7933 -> 7911.86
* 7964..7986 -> 7964.86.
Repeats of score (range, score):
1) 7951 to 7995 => -3.534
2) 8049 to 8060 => -3.548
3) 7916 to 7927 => -3.526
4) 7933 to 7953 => -3.498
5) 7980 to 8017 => -3.543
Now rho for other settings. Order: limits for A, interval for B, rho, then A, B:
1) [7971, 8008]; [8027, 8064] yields -1.58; 28.4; 28.3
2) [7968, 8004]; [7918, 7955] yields -1.73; 28.3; 28.1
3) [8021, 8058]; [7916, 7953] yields -1.61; 28.2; 28.1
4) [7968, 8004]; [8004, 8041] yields -1.61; 28.3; 28.2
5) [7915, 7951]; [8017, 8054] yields -1.43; 28.1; 28.2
